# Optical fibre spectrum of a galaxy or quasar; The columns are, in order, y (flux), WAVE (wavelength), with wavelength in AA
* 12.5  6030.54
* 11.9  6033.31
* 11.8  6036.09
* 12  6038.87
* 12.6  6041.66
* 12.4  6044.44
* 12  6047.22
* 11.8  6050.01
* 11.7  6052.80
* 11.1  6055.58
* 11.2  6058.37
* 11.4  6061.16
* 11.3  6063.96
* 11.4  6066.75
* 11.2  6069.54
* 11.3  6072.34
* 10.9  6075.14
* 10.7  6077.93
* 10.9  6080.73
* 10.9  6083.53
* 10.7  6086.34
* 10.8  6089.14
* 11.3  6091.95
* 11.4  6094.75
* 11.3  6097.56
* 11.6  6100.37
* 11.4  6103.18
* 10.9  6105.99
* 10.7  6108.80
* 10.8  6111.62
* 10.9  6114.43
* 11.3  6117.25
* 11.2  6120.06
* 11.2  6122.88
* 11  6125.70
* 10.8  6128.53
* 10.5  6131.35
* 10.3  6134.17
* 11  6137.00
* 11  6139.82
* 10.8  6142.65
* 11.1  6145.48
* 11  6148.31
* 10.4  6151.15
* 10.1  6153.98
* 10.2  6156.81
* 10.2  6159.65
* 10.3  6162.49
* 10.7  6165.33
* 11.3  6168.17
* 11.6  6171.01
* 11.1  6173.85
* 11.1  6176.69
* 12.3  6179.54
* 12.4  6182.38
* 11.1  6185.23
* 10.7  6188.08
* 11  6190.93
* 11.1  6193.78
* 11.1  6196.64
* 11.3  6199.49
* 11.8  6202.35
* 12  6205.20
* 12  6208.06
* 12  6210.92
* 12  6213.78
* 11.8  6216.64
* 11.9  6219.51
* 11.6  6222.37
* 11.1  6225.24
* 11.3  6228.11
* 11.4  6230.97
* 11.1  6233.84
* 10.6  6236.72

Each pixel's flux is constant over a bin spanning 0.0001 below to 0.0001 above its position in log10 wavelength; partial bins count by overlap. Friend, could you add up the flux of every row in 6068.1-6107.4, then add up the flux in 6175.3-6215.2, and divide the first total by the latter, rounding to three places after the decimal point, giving 0.959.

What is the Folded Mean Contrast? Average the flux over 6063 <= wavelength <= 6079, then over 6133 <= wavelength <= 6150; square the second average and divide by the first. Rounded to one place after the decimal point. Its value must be 10.6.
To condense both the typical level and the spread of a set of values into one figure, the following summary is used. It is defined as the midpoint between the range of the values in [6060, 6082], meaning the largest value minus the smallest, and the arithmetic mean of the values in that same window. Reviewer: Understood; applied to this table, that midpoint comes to 5.9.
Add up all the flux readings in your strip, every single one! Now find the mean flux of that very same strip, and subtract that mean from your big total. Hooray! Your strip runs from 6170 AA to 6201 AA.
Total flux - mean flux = 113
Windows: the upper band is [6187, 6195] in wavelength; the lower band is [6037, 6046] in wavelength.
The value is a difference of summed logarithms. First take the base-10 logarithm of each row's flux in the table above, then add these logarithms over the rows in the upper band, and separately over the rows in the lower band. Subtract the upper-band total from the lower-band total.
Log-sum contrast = 0.16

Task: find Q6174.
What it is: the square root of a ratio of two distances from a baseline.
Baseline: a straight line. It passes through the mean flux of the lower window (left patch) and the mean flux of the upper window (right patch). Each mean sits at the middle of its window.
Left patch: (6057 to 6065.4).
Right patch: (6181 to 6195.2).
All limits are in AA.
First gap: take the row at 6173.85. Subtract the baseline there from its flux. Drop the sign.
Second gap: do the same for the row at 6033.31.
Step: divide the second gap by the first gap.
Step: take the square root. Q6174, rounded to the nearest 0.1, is 1.9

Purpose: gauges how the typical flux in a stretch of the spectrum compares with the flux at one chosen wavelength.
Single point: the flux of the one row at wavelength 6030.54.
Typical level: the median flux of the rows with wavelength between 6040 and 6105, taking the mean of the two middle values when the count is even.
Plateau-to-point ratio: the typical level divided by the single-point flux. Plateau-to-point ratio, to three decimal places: 0.904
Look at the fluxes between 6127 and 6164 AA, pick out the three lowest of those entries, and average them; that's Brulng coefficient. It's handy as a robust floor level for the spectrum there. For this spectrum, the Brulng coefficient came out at 10.2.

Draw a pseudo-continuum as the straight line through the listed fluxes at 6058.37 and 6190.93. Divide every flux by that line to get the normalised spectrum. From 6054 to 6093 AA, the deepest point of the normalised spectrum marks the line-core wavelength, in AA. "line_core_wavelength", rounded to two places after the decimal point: 6077.93 AA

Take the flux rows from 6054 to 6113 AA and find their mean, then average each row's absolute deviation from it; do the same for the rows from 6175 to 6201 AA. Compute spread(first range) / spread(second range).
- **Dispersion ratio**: 0.56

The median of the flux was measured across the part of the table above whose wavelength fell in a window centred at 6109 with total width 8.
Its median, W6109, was 10.8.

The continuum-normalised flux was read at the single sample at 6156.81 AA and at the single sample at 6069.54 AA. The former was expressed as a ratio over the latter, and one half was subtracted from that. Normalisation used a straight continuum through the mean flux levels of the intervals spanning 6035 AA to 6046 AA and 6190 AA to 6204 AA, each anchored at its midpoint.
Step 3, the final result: 0.45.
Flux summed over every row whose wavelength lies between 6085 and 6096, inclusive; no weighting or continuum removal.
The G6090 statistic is 44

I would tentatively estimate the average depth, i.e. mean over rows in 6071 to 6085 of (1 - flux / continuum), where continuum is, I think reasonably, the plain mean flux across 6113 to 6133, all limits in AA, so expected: 0.004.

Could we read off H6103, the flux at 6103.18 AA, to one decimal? 11.4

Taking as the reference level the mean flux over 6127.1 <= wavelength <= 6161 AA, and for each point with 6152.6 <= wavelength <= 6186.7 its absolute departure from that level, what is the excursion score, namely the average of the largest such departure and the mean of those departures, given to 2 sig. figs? 1.2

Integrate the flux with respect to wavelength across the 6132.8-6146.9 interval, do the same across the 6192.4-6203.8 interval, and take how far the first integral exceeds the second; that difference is 24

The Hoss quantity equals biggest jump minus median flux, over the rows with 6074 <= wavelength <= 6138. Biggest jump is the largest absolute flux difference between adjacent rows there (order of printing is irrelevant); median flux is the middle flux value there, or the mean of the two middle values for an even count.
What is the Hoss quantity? -10.2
